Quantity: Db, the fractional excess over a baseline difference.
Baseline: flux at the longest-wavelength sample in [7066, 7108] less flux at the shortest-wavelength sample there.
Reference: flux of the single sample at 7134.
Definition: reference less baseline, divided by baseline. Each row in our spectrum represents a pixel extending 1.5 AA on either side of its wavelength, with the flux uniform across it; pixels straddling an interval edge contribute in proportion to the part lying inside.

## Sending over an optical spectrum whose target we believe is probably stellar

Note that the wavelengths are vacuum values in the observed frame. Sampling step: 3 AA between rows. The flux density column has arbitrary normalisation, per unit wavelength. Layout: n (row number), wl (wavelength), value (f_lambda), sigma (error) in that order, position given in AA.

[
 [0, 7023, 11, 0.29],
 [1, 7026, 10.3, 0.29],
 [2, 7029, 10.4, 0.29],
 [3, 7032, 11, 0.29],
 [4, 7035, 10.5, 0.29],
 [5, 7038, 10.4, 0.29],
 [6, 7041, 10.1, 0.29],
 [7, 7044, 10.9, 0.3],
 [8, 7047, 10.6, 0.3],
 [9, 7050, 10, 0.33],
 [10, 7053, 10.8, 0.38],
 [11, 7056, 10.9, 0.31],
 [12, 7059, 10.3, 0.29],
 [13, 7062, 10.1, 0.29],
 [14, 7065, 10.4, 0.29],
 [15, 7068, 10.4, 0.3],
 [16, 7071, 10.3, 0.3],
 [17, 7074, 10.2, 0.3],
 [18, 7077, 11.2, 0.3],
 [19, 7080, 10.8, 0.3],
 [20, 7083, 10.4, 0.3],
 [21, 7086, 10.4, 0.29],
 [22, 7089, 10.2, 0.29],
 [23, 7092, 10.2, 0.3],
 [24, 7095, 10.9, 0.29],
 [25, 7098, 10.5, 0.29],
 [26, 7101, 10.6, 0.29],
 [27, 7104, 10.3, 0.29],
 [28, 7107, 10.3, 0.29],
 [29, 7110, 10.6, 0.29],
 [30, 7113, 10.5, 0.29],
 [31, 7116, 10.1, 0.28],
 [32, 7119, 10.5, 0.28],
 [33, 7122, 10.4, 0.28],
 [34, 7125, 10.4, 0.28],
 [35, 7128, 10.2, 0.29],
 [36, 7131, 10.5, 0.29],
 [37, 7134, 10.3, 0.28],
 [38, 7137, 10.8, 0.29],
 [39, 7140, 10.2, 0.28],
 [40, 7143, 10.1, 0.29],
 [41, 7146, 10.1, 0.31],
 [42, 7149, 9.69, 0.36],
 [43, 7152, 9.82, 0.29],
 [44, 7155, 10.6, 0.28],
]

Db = -104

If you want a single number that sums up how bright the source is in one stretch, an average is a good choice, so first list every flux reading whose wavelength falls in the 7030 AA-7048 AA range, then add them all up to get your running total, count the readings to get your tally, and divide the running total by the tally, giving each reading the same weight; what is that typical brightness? 10.6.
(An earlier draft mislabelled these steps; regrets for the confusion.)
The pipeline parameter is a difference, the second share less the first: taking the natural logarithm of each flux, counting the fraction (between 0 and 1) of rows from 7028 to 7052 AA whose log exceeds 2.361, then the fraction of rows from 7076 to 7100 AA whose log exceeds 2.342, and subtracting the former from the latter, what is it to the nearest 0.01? 0.25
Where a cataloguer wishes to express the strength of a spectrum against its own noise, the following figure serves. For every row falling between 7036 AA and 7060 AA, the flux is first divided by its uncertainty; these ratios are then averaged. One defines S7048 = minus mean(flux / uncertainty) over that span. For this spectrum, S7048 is -34.0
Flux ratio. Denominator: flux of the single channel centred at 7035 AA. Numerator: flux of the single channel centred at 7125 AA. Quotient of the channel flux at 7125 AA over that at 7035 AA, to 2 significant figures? 0.99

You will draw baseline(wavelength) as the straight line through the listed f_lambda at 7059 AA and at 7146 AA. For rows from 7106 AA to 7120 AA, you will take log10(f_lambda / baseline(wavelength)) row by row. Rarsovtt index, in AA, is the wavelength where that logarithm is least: 7116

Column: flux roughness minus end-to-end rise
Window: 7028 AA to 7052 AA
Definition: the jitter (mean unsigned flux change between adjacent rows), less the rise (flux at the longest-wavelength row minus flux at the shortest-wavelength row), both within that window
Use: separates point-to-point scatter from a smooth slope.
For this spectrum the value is 0.9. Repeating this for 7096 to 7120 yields 0.2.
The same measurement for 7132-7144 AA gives 0.6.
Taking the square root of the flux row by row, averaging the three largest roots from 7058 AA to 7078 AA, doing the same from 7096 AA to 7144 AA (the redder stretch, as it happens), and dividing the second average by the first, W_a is 1.00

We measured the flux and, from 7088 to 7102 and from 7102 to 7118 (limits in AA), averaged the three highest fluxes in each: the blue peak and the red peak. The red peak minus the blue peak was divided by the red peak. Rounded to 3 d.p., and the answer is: -0.019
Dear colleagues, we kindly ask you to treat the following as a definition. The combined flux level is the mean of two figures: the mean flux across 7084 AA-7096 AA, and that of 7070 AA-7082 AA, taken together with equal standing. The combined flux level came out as 10.5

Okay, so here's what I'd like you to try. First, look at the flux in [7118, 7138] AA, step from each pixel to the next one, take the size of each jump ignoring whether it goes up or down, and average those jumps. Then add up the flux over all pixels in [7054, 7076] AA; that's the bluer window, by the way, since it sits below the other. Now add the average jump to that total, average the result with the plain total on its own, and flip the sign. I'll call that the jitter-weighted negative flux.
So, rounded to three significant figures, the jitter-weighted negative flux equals -72.7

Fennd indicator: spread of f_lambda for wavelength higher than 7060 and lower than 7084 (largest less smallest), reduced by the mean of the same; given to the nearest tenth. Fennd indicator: -9.4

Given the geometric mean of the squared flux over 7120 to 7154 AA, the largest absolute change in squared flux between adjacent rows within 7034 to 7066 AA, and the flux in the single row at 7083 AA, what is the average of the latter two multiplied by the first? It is 1422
